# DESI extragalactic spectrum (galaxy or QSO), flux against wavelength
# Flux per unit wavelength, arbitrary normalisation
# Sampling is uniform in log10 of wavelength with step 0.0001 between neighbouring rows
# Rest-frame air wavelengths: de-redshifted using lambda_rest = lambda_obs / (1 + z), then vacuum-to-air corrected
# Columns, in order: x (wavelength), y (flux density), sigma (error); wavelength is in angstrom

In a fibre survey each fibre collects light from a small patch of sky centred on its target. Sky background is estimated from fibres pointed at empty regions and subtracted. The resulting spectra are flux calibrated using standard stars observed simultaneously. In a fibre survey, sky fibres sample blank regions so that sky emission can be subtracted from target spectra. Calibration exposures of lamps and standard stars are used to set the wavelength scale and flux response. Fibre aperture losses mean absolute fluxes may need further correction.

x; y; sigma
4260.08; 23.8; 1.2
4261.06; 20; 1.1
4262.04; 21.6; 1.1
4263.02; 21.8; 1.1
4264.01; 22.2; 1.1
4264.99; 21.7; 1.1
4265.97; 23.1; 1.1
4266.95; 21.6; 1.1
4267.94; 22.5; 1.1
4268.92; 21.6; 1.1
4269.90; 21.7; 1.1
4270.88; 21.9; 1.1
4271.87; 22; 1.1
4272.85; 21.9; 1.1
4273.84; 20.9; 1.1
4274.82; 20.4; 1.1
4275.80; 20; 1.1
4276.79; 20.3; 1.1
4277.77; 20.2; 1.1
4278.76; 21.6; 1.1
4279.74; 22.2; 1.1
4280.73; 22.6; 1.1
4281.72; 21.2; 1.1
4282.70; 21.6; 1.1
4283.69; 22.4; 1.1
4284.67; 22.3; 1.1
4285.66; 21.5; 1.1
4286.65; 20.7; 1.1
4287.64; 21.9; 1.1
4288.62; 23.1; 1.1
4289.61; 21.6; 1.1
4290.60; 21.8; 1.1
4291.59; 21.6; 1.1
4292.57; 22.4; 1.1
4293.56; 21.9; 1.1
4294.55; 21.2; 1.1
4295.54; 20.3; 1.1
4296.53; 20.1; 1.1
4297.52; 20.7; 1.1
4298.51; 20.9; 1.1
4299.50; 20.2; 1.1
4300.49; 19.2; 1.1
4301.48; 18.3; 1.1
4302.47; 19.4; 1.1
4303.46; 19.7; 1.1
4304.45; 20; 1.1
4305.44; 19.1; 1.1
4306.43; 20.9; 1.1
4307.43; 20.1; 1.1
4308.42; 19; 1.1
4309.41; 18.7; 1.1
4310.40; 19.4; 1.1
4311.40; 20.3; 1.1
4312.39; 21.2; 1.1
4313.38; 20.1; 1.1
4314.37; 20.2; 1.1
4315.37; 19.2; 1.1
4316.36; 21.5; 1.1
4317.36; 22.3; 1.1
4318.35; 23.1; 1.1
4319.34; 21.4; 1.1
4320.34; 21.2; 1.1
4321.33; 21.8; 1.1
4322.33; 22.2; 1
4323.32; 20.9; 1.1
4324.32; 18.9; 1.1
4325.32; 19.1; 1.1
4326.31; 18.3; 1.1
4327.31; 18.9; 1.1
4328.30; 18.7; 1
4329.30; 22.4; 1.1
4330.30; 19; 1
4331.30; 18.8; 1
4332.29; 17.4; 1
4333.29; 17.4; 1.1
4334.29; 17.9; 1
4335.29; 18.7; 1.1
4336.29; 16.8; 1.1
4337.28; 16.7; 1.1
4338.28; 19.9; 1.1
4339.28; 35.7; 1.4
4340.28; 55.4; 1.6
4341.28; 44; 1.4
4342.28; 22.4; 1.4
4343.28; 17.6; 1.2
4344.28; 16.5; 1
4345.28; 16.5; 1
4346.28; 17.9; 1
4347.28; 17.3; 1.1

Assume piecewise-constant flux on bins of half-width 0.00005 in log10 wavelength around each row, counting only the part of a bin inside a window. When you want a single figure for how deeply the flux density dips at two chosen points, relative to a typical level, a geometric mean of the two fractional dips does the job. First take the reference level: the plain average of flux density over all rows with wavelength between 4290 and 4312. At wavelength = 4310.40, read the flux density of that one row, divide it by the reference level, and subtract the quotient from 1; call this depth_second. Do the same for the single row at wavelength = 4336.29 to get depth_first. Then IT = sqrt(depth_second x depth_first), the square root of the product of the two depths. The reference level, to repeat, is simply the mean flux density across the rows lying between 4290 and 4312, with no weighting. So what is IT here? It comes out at 0.084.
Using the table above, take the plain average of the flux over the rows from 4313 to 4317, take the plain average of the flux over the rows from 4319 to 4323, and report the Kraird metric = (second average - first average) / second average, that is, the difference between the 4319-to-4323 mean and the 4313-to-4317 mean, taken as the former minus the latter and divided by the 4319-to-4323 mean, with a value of 0.06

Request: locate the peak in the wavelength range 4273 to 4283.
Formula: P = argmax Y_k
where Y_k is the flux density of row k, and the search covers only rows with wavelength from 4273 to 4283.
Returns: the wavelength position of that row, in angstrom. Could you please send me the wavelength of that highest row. 4280.73 angstrom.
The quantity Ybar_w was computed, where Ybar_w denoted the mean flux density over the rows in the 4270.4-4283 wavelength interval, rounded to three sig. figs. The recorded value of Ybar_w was 21.3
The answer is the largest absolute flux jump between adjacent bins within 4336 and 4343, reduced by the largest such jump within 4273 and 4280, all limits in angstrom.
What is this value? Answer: 20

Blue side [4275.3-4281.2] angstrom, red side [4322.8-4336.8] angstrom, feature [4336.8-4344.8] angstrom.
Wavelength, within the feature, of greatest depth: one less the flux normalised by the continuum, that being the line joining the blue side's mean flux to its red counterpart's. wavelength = 4337.28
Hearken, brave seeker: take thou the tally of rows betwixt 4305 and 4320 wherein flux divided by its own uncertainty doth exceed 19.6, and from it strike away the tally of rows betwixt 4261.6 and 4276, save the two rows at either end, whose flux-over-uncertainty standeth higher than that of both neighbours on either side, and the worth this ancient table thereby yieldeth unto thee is -2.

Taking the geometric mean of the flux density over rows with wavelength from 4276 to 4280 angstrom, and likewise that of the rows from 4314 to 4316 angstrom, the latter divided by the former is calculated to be 0.94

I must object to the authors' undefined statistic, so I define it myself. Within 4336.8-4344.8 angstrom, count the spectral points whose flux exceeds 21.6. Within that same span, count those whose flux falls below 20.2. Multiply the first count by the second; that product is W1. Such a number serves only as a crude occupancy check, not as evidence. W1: 16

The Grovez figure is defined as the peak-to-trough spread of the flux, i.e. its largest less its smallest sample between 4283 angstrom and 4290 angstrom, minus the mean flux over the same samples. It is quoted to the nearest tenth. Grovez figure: -19.5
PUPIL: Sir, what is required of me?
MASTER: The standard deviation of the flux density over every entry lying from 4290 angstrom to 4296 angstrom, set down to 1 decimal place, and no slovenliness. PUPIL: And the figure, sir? 0.7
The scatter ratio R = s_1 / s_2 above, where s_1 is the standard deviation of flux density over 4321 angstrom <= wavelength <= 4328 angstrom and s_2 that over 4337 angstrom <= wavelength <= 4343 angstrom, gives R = 0.10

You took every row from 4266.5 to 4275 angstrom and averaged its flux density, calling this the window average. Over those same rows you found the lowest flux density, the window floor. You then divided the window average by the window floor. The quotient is 1.06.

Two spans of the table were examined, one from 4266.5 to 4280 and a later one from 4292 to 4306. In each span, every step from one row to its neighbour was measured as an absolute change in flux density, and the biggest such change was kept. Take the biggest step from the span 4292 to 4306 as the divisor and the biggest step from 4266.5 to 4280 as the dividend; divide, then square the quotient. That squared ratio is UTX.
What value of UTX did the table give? 1.6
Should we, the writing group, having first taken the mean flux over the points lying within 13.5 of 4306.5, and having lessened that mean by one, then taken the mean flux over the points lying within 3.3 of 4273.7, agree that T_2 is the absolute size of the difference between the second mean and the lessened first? 1.75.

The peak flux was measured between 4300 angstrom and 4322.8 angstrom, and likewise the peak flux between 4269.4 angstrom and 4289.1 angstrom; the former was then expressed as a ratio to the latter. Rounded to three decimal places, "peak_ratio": 1.000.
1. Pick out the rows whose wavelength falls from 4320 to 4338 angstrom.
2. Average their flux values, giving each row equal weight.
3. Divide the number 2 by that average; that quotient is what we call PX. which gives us 0.104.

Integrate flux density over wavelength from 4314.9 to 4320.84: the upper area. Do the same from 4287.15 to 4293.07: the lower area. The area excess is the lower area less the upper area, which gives 3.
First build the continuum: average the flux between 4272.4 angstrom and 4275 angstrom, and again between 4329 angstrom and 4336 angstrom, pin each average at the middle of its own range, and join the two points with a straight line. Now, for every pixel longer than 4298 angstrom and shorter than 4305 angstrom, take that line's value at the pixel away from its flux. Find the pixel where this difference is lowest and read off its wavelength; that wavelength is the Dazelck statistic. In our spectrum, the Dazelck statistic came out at 4301.48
